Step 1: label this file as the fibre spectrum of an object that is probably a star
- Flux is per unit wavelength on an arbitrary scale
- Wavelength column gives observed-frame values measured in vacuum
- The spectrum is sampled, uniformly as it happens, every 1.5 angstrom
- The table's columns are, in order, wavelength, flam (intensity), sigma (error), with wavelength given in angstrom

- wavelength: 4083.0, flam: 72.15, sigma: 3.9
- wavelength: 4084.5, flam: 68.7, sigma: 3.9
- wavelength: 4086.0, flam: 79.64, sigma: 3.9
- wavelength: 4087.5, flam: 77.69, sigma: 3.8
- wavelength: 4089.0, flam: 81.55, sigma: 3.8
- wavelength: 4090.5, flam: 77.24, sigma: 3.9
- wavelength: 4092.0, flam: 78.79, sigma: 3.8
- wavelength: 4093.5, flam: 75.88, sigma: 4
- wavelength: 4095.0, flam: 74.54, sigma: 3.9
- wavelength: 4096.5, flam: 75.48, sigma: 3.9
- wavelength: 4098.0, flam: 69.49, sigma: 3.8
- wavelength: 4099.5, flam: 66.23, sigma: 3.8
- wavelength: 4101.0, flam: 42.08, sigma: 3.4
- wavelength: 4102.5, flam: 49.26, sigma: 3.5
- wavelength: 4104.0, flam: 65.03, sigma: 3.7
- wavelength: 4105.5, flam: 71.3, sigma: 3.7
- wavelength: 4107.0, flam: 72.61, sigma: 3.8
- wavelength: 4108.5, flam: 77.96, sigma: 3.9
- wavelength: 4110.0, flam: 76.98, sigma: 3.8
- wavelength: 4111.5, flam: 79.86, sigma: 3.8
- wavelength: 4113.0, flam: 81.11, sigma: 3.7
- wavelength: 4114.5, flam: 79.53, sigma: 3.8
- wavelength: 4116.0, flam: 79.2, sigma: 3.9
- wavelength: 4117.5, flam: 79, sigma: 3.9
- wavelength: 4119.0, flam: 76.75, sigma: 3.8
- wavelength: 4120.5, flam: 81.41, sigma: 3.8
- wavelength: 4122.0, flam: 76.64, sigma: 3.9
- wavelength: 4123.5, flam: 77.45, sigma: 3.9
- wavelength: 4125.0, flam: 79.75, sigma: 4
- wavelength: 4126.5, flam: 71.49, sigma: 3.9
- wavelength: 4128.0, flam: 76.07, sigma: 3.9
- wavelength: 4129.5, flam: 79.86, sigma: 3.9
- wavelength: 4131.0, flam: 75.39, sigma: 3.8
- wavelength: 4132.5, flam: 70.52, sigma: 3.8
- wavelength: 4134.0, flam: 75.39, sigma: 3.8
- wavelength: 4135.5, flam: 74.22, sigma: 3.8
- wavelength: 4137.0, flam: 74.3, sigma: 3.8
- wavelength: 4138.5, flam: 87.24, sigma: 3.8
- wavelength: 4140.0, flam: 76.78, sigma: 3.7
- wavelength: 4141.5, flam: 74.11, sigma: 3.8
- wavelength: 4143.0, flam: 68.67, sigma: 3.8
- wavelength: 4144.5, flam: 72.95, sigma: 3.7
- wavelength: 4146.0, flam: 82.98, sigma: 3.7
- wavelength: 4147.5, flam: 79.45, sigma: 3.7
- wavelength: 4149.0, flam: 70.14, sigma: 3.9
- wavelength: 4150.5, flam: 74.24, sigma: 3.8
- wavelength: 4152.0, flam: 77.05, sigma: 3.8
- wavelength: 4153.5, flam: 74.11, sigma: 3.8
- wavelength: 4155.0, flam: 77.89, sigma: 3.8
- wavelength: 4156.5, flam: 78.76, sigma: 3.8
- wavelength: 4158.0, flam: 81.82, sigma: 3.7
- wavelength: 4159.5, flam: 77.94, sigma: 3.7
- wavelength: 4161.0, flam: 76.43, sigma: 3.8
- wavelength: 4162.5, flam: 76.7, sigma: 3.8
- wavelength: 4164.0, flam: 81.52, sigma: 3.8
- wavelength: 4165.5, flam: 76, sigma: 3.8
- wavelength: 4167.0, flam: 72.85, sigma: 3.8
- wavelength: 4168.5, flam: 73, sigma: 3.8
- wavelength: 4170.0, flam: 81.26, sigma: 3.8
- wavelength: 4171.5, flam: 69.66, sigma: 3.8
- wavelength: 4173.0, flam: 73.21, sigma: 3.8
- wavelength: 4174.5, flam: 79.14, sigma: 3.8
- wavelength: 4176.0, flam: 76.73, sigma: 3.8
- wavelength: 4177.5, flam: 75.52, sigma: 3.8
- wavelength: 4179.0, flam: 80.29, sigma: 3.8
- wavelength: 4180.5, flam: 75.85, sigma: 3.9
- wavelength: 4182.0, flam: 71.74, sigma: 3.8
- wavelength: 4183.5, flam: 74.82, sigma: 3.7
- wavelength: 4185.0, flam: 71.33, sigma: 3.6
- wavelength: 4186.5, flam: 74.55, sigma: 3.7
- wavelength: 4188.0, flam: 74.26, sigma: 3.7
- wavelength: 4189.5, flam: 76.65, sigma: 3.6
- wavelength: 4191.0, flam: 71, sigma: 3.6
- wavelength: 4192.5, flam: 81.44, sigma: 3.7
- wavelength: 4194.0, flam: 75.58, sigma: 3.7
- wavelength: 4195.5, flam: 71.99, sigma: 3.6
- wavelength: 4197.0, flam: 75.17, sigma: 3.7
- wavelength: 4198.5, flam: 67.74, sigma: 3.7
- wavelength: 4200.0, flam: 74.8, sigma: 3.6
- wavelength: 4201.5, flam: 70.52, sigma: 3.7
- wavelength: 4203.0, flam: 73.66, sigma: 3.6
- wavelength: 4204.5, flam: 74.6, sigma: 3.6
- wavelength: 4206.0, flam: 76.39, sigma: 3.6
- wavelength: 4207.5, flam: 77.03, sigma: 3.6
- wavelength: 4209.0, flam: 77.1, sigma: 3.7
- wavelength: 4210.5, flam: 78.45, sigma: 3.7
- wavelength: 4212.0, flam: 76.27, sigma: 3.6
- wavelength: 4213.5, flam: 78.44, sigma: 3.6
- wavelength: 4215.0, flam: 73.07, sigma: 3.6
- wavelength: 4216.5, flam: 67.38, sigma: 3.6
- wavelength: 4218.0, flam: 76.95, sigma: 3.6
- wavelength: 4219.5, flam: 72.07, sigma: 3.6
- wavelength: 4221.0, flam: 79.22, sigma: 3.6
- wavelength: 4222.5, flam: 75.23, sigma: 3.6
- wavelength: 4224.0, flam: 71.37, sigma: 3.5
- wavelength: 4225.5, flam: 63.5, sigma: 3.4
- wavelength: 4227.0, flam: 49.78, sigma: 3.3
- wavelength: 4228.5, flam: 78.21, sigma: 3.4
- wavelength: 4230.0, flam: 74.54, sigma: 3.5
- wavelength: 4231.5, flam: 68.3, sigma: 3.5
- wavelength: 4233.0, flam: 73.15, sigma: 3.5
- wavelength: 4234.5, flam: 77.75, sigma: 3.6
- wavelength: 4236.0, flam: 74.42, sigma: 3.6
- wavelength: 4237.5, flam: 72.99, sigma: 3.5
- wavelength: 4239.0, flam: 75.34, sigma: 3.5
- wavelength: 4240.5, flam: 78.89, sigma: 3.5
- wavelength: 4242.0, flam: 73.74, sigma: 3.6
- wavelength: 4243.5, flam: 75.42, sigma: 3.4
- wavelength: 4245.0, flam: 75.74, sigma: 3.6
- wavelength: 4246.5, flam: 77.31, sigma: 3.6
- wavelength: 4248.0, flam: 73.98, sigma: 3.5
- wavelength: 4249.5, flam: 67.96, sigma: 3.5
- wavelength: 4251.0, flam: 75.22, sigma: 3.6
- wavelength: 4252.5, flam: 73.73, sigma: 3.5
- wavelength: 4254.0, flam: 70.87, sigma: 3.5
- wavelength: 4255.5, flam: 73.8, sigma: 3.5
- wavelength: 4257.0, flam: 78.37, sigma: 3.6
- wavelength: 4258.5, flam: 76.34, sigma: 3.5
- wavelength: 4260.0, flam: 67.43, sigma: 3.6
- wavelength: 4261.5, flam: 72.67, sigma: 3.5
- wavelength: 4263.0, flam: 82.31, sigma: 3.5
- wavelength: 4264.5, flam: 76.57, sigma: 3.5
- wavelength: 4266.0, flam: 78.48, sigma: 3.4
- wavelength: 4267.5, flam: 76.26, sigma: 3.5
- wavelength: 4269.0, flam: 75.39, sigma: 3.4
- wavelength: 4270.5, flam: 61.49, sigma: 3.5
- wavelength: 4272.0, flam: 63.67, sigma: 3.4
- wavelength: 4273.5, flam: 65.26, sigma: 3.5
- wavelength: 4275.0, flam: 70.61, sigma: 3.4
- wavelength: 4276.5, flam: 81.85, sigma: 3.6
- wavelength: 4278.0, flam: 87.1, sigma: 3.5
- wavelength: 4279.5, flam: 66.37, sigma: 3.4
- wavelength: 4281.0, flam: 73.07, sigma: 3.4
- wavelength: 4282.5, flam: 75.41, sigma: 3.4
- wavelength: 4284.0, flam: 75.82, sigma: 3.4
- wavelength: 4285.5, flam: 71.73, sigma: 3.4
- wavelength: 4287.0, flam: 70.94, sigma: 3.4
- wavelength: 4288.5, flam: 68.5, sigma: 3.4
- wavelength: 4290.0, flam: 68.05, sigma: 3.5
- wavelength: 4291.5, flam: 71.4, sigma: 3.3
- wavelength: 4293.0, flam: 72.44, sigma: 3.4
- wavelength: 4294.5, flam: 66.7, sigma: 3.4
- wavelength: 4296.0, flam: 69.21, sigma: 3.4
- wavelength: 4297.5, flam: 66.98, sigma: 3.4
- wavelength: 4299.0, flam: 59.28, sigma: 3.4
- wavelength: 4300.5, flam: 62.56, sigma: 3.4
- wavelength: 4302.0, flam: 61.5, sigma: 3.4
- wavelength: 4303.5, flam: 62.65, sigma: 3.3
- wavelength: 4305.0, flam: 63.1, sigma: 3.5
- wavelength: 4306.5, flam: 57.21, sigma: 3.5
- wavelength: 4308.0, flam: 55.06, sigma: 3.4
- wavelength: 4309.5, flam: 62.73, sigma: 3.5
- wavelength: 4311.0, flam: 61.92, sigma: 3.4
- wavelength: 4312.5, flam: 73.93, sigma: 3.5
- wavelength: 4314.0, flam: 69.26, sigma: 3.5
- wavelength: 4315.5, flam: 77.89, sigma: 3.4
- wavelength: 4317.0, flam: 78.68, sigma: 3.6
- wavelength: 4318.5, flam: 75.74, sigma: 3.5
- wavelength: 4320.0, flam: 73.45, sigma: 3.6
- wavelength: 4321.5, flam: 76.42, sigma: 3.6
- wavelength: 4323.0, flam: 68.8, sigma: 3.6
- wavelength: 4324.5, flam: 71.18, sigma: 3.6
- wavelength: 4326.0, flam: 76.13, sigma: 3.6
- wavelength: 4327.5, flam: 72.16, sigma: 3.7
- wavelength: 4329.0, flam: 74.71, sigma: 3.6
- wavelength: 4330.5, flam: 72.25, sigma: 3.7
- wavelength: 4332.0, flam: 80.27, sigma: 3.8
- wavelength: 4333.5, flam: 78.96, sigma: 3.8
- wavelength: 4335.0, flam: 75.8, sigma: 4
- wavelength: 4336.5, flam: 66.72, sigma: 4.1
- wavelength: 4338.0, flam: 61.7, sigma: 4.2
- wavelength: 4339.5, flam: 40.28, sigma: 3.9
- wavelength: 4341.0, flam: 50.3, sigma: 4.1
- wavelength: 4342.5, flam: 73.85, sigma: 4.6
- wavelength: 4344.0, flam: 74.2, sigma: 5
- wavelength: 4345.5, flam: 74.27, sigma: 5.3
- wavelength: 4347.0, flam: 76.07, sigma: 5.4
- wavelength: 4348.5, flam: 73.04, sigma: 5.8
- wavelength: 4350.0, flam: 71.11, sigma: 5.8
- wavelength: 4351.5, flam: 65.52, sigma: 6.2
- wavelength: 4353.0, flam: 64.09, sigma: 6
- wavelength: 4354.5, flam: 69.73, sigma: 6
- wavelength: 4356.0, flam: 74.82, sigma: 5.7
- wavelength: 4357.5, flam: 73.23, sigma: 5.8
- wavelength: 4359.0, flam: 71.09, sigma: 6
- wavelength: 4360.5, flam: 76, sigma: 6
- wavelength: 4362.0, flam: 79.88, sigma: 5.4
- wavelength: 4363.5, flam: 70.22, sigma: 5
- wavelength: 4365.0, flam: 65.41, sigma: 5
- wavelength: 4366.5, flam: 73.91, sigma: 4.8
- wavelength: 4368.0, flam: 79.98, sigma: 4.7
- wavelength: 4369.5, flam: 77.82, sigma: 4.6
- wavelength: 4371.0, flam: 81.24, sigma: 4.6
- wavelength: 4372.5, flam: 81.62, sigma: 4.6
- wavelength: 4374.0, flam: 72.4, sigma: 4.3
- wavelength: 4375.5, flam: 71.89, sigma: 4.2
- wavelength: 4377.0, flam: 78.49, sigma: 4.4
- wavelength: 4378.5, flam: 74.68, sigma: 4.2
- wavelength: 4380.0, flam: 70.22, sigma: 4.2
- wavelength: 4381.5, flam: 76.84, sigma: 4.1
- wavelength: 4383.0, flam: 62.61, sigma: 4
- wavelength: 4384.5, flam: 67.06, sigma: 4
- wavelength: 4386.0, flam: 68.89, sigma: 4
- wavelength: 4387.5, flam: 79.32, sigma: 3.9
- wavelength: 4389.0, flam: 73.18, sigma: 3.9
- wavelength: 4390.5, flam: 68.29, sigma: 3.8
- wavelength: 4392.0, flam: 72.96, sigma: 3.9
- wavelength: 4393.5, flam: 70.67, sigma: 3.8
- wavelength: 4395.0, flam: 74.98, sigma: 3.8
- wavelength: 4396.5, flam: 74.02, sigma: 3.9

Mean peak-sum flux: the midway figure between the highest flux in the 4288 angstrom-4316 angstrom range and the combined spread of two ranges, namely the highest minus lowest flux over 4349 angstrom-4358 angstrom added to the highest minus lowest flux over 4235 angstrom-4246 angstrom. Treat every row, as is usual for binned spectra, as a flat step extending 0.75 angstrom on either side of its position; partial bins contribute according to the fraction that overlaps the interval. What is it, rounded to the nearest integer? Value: 47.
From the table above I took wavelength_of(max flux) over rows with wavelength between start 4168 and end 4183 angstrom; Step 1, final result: 4170.0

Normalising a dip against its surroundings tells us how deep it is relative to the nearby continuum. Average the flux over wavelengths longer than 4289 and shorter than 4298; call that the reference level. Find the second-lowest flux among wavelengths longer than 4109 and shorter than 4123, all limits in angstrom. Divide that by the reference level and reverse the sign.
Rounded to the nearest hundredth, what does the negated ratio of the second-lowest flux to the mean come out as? -1.11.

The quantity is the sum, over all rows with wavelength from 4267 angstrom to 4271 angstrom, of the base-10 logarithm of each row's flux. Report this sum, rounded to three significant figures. 5.55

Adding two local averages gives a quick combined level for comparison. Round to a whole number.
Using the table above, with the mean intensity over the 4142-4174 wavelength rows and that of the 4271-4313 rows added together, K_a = 144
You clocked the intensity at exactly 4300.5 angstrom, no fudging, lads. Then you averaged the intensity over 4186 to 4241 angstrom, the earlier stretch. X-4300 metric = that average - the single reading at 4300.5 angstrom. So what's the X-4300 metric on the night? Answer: 11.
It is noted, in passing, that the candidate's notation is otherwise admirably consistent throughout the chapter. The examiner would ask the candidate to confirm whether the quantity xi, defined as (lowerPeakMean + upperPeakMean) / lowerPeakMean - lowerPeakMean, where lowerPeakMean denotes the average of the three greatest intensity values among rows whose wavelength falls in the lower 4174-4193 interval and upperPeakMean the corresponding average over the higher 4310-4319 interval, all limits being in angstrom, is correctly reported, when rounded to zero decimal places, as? -78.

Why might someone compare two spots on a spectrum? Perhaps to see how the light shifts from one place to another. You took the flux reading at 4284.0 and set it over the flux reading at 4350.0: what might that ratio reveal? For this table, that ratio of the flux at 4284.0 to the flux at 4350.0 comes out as 1.07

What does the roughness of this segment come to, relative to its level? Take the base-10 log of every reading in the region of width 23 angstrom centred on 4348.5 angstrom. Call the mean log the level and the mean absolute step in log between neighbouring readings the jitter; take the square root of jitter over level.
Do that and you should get 0.156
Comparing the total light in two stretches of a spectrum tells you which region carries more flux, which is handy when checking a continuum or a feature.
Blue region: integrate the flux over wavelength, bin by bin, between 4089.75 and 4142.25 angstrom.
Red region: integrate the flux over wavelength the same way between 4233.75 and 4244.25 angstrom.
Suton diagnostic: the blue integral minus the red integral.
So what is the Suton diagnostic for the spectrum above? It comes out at 3106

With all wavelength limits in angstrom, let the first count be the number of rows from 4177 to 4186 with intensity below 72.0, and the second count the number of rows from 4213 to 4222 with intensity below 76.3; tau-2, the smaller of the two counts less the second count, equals -1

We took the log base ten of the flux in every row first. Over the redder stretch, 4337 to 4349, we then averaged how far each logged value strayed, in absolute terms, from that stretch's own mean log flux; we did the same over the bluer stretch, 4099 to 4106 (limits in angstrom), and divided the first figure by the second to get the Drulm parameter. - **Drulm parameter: 0.98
